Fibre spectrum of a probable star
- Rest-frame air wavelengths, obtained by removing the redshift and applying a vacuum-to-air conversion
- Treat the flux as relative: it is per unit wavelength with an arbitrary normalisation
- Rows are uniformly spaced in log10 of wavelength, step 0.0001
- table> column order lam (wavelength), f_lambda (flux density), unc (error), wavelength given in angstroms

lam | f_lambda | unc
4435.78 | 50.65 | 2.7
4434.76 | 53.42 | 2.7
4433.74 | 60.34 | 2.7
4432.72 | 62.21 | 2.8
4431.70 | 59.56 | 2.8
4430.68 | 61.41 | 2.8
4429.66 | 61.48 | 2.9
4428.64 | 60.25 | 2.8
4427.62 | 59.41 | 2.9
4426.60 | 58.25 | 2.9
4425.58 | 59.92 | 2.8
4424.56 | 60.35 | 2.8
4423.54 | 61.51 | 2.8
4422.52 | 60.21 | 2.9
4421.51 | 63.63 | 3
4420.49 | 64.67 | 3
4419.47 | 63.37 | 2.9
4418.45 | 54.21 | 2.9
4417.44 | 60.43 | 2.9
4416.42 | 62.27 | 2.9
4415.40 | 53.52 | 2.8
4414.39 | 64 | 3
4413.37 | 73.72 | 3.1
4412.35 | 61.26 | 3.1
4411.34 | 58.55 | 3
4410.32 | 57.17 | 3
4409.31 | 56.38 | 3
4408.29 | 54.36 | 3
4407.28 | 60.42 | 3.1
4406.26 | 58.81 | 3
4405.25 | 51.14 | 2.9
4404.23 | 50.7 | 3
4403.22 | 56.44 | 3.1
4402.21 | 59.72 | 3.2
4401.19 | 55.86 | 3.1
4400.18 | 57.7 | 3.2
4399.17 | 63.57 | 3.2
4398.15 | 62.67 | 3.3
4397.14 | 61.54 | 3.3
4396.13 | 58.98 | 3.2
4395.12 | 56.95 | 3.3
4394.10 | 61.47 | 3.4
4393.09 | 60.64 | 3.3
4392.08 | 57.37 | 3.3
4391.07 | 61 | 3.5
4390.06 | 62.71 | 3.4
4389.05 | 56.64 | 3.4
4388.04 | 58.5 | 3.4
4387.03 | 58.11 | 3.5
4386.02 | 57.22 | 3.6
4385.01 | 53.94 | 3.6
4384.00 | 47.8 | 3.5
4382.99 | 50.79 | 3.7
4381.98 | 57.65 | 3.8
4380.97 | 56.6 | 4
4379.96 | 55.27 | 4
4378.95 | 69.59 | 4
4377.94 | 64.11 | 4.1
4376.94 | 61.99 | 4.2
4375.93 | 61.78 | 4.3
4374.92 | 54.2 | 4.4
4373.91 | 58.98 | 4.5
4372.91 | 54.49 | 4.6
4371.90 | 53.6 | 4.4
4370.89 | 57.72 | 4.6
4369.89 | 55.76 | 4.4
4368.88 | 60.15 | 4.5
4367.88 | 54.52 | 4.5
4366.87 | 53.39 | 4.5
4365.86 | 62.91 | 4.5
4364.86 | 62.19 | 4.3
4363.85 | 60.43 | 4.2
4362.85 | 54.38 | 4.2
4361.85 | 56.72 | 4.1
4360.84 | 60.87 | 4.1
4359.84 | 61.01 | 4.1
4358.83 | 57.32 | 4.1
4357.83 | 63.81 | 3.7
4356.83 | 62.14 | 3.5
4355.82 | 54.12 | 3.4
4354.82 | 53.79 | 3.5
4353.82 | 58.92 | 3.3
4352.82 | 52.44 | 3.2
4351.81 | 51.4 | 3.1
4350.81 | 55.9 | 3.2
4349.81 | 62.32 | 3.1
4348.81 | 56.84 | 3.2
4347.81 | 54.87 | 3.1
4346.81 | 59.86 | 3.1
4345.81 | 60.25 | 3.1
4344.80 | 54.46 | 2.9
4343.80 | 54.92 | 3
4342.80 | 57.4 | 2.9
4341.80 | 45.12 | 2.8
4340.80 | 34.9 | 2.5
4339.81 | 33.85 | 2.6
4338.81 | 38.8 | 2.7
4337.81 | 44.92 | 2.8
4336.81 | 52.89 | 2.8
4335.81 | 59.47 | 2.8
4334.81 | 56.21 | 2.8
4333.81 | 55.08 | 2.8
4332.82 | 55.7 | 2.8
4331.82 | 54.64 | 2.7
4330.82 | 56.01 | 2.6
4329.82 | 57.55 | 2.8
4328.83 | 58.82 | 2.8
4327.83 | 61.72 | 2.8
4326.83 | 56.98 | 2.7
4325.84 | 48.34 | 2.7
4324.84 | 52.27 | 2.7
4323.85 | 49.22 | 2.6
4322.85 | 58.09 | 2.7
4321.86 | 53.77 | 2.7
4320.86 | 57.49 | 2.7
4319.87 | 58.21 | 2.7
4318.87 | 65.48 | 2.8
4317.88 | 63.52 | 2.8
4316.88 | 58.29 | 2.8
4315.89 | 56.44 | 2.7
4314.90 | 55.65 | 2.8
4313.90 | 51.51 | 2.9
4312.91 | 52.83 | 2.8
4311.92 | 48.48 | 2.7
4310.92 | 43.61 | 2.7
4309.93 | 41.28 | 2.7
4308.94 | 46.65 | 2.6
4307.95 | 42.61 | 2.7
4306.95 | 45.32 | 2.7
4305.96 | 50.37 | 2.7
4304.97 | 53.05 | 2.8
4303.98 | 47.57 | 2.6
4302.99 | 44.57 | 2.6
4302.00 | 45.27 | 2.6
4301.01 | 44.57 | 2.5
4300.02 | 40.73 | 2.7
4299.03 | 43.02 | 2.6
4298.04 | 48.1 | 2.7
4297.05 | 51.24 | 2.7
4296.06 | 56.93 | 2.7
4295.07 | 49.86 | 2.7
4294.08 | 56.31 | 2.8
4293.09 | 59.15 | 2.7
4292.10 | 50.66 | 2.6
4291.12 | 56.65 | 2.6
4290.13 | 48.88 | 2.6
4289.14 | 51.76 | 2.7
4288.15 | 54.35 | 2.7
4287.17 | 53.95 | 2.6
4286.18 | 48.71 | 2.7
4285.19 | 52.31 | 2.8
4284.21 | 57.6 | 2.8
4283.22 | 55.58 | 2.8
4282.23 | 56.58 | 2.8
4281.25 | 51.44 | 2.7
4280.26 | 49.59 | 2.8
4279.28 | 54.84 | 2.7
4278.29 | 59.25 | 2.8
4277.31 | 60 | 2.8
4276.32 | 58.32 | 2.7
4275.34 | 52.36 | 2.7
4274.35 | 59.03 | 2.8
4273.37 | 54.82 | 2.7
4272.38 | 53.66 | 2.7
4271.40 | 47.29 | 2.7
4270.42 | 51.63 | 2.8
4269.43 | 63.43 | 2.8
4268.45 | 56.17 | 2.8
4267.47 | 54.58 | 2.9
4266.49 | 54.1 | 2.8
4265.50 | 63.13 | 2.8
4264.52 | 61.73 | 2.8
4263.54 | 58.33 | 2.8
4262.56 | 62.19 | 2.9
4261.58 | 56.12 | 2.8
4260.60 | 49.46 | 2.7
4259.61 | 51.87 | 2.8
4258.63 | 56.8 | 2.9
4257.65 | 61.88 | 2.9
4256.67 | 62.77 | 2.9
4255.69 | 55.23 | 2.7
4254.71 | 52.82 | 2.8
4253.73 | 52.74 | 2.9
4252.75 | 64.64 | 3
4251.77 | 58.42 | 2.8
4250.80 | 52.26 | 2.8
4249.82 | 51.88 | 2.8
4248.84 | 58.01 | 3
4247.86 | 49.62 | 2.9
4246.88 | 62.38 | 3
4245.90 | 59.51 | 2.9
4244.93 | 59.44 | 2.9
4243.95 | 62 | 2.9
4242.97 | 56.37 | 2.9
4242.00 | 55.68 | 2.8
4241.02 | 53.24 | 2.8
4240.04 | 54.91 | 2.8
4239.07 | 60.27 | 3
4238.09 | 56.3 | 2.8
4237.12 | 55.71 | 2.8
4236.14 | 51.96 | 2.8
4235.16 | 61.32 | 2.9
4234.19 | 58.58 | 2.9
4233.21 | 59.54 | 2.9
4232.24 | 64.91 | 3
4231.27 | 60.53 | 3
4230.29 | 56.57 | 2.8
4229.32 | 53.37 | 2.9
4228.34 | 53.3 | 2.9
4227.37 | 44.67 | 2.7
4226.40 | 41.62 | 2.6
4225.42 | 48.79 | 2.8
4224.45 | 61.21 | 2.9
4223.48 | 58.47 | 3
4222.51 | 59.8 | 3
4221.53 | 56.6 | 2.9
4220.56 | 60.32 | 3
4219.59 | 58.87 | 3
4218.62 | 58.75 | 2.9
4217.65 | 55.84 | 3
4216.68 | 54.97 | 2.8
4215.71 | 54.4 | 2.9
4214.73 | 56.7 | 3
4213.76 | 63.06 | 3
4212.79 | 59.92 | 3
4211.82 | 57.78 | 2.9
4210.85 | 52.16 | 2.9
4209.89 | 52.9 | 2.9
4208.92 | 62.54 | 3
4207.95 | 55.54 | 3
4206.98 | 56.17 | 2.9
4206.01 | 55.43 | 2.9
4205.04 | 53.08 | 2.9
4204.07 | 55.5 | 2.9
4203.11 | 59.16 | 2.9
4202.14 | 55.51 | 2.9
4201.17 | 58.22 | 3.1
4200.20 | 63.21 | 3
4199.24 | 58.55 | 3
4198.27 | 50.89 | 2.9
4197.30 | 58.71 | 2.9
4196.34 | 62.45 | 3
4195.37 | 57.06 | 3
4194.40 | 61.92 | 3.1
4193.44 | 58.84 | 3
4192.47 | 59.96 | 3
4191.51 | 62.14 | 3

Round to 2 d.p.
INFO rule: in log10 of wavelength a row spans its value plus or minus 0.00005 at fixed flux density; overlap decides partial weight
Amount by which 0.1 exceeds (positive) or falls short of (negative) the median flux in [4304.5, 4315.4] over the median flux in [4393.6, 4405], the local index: -0.72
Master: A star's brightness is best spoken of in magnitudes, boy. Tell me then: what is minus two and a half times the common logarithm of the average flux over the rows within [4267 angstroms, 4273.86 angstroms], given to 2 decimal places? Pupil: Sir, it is -4.34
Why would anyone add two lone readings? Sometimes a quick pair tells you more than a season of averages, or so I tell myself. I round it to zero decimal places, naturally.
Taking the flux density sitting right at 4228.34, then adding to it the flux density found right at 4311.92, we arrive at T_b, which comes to 102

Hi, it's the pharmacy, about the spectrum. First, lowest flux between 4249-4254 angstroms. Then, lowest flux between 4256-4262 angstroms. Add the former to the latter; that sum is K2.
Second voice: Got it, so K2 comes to 101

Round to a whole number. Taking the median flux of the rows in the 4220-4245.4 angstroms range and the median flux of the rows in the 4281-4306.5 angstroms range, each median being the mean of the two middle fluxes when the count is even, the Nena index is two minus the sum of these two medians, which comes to -106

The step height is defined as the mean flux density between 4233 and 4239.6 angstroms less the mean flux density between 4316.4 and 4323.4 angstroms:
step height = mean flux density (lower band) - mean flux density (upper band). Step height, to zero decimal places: -2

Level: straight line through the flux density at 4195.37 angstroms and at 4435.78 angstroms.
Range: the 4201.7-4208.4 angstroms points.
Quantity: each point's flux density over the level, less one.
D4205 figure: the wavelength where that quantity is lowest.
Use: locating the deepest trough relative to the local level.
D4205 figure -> 4205.04 angstroms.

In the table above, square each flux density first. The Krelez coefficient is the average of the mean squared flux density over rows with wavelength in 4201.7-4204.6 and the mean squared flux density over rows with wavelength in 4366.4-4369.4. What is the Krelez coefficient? 3184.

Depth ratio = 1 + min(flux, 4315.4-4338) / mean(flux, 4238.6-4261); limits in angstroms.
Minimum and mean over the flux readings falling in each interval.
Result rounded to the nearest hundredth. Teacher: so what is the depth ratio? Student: 1.79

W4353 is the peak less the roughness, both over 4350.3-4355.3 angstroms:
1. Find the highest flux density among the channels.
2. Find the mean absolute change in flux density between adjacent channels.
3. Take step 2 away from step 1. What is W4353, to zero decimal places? 55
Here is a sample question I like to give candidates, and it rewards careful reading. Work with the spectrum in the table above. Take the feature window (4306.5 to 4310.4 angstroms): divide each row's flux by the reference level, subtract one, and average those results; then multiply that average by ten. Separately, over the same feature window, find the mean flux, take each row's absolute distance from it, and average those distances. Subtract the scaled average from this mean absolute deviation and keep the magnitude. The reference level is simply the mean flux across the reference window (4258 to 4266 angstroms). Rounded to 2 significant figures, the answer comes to 4.4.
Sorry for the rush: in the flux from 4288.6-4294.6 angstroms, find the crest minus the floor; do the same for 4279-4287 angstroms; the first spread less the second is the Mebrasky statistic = 1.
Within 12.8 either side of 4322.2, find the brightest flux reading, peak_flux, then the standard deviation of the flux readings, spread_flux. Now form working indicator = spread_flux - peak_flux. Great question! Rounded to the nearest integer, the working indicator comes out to -60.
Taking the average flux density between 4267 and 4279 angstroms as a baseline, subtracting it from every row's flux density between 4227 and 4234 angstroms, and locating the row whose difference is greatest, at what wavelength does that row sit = 4232.24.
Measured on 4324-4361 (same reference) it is 4357.83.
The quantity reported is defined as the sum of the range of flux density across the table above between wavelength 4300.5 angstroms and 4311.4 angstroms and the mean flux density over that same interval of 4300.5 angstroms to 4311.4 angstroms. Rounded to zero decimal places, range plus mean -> 58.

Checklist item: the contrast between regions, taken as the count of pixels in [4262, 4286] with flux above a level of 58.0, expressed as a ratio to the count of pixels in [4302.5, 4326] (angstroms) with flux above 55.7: 1.3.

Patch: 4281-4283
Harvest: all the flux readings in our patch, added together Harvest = 108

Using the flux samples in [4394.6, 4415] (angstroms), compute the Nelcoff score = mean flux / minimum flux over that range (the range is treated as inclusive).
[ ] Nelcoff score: 1.16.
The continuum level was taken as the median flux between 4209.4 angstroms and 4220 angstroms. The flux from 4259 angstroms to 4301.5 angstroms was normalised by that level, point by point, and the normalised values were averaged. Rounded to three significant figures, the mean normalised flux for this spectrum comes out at 0.952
